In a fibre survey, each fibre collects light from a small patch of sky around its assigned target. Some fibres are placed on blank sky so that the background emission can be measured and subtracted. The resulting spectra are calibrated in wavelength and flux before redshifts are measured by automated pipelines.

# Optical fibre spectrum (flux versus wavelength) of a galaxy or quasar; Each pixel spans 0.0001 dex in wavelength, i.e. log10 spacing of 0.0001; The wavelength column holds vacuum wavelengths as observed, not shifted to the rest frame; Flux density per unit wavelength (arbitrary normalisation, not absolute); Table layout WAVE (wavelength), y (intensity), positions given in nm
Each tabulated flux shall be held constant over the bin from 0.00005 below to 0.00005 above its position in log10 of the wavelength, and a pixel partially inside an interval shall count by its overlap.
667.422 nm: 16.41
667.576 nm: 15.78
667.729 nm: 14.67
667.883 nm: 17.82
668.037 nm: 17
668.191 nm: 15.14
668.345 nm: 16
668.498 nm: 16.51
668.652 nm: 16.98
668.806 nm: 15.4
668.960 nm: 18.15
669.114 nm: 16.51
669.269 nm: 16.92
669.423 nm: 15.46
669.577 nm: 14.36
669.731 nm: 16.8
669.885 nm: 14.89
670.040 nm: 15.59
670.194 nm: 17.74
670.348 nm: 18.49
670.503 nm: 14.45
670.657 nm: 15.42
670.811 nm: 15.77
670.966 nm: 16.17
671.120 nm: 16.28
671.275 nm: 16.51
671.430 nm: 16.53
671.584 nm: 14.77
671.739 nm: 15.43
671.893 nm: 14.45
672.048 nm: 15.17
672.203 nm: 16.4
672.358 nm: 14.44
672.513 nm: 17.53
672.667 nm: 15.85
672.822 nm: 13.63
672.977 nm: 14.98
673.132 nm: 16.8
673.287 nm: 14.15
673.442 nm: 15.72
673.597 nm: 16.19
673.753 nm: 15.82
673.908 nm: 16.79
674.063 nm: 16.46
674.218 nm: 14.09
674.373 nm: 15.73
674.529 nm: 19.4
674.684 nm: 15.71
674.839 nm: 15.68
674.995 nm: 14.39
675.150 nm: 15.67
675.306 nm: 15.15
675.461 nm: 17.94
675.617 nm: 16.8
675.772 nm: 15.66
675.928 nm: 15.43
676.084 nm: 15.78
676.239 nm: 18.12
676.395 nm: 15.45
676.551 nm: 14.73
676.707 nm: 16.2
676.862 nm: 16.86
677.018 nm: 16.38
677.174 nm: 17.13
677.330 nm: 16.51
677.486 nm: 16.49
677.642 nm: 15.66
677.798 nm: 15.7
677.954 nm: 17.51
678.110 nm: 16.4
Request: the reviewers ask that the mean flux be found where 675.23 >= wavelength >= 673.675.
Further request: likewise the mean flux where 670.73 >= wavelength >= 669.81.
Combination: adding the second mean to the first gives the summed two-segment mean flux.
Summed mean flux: 32.1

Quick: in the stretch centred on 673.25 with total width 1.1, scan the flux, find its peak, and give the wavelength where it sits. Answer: 673.132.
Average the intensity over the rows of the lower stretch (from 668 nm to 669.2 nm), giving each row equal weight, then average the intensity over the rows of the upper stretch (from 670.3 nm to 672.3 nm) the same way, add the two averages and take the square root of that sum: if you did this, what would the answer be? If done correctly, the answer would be 5.68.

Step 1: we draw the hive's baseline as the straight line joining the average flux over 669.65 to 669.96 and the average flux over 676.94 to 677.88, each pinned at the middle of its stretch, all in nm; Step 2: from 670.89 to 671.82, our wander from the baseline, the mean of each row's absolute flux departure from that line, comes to 0.58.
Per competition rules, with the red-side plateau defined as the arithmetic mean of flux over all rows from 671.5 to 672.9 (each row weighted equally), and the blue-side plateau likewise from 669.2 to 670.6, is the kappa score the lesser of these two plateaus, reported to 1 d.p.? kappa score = 15.3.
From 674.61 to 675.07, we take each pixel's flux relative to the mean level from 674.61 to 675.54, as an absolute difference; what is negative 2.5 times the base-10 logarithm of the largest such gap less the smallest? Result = -0.30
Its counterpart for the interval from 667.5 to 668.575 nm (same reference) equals -0.77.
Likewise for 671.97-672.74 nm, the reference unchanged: -0.56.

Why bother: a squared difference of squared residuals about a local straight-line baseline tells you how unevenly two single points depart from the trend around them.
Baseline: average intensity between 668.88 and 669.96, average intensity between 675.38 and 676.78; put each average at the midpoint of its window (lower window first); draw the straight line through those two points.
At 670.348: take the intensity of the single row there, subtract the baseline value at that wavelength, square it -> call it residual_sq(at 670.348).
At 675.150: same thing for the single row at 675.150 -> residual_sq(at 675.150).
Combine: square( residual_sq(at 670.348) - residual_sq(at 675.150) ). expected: 26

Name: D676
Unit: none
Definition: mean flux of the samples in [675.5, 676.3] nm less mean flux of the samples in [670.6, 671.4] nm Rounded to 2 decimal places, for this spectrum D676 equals 0.33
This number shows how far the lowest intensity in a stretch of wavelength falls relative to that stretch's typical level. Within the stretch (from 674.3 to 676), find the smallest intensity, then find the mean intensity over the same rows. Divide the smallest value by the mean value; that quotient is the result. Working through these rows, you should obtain 0.89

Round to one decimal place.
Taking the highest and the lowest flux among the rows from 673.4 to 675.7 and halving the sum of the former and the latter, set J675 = 16.7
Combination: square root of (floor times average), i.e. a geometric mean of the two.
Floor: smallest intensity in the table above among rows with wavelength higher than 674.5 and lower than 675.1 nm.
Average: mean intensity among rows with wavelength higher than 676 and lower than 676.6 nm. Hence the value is 15.2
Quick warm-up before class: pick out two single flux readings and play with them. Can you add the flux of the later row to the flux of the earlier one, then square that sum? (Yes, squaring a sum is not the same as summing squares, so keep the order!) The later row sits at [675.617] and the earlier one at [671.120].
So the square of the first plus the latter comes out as 1094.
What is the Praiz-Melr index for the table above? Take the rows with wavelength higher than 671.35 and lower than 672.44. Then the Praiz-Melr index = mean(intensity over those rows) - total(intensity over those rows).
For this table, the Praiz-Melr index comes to -92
